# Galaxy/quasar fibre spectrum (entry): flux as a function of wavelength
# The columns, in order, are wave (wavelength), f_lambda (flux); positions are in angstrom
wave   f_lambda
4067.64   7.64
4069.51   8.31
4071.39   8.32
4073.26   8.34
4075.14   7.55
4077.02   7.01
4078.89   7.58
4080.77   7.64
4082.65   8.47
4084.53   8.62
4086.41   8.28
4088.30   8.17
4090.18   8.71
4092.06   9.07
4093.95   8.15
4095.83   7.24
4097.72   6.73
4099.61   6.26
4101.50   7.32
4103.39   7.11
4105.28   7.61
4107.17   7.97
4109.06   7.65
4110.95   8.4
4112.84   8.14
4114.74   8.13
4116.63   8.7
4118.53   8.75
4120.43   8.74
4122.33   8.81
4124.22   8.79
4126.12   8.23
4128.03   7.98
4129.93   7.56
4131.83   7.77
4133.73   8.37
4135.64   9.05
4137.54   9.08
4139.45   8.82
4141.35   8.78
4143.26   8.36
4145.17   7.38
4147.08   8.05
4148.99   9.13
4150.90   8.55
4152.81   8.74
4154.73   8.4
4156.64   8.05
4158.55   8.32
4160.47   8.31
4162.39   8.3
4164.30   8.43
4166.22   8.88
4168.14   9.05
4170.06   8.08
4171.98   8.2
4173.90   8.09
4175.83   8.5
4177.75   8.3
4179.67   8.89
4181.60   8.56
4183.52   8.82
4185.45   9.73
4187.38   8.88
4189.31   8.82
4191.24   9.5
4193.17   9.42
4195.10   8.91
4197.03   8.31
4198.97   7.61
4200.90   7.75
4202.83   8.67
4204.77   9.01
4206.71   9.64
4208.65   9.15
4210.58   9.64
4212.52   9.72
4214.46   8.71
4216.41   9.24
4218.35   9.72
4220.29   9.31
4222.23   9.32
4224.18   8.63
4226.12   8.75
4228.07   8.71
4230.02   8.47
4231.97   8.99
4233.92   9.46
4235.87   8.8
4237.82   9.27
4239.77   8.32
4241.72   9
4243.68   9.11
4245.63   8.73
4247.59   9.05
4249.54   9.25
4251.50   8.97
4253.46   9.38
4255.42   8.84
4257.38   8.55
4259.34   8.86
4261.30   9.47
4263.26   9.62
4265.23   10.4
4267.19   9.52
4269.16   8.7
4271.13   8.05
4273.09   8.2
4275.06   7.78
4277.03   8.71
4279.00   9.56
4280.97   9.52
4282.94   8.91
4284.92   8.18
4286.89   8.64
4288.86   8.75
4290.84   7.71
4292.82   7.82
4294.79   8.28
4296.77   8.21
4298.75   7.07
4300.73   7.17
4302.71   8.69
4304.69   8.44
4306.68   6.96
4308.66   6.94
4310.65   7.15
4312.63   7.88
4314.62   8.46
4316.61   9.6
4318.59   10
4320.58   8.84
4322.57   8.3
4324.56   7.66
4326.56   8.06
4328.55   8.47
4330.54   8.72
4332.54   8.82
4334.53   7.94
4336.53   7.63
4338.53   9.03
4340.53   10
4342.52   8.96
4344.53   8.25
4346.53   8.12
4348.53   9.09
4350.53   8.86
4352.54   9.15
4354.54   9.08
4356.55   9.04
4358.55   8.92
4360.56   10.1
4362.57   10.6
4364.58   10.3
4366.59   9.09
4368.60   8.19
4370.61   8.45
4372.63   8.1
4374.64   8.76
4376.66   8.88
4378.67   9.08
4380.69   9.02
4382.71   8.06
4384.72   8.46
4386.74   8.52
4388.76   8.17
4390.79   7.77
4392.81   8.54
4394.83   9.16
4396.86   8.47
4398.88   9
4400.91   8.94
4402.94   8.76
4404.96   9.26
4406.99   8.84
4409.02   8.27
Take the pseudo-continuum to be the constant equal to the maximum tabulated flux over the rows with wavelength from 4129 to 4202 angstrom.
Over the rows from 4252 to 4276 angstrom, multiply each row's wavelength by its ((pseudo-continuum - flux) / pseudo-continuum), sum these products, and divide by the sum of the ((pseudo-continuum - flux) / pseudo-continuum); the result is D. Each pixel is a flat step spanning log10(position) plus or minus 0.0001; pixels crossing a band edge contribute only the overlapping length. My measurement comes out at 4267.0 angstrom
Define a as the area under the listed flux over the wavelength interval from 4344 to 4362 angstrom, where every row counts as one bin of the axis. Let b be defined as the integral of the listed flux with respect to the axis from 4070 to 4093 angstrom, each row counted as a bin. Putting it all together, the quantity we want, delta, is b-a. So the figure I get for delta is 25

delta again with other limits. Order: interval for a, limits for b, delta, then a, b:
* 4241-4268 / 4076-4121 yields 108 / 248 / 357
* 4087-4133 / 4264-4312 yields 31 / 368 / 399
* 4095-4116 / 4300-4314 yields -51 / 158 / 107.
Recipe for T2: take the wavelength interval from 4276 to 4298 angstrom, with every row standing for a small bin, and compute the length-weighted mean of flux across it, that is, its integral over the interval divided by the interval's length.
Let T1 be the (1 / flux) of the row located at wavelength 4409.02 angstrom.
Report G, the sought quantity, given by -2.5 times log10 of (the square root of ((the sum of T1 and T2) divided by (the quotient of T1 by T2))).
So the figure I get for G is -3.48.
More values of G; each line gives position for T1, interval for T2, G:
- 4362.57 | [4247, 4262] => -3.68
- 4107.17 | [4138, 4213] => -3.48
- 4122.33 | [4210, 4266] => -3.59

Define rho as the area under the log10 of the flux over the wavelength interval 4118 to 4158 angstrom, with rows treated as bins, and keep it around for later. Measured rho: 37.0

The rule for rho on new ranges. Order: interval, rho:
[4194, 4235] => 39.0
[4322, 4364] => 39.6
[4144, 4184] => 37.0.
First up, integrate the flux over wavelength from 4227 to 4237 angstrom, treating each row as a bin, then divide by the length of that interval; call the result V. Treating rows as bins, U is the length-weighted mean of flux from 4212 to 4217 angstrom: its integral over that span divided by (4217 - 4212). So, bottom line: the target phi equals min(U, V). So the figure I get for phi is 8.9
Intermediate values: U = 9.2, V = 8.88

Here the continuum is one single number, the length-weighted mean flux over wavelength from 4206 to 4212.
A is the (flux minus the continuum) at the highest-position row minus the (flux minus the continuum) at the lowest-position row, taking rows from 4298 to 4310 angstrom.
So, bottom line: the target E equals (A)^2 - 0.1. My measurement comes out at -0.1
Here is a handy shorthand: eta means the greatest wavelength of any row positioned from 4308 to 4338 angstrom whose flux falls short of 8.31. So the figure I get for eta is 4336.53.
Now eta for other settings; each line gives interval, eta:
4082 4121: 4114.74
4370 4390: 4388.76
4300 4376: 4372.63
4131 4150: 4147.08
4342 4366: 4346.53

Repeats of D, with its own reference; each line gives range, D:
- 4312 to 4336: 4324.5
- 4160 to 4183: 4170.9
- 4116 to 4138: 4127.4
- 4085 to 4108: 4098.1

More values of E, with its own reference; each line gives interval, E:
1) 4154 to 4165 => -0.1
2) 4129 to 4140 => 1.5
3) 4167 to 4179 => 0.5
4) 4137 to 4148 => 1.0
